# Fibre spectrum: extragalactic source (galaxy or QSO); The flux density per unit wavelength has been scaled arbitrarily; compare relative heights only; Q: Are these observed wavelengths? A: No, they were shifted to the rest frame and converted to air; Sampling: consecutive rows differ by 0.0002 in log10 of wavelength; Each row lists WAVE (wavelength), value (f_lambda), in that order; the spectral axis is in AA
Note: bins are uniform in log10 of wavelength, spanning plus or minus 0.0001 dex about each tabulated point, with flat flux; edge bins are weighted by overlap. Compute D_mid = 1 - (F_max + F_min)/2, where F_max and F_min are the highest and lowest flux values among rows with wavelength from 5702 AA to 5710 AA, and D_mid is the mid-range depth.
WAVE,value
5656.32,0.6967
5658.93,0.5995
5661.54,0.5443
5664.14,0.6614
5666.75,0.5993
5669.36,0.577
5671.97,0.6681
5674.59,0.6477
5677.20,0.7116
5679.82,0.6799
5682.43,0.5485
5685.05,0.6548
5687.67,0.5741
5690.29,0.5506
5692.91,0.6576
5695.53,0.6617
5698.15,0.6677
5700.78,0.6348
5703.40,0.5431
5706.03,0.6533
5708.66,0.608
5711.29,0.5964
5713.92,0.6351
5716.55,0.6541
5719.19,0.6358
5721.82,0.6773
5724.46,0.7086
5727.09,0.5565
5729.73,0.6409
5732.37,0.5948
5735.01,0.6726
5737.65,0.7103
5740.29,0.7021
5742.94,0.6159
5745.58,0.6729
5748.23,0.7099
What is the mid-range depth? 0.40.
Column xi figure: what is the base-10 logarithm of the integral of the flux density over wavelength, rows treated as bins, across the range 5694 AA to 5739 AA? 1.46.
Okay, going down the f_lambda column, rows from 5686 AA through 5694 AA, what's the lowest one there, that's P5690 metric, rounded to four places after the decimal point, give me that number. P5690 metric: 0.5506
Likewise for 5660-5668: 0.5443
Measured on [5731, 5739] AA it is 0.5948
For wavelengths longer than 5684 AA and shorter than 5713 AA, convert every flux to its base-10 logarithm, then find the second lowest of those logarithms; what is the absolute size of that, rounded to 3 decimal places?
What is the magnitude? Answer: 0.259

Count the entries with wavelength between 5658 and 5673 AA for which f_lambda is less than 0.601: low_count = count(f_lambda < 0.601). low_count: 4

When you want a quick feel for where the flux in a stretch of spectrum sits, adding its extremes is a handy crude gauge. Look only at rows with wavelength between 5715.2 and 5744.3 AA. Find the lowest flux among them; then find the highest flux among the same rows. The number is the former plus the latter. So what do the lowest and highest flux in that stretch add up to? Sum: 1.27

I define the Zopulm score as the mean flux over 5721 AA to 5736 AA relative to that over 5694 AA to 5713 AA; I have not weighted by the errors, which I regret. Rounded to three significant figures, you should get 1.03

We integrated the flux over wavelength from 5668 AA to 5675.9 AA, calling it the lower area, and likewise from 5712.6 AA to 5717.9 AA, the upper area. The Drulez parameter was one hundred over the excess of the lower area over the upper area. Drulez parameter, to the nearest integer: 64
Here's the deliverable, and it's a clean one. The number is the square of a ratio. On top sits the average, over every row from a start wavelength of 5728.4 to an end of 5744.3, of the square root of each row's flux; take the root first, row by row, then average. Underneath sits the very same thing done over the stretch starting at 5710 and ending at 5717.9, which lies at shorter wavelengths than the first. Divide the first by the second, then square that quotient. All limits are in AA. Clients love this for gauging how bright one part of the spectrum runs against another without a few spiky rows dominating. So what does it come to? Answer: 1.04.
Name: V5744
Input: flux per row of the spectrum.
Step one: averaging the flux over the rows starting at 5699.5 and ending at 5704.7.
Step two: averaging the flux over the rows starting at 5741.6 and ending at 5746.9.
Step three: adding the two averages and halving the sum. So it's 0.617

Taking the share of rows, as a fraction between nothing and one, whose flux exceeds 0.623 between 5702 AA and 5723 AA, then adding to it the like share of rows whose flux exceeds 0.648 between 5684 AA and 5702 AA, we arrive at 1.196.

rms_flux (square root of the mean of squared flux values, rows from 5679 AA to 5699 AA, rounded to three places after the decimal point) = 0.627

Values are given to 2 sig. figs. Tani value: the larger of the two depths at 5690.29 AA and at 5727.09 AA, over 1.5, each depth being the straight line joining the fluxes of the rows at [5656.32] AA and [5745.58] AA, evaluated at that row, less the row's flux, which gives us 0.091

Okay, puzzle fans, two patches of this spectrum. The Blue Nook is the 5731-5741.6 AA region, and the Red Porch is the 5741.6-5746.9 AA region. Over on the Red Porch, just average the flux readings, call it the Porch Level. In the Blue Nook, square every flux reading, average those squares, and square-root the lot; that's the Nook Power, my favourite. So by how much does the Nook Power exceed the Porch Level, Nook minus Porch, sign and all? 0.027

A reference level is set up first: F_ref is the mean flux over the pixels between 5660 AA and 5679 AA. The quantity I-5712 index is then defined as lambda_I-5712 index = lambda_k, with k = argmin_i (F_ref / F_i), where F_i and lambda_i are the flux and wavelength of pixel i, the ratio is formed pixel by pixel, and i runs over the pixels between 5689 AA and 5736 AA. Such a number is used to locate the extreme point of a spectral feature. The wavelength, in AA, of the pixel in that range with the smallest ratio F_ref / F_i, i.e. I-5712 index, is 5724.46 AA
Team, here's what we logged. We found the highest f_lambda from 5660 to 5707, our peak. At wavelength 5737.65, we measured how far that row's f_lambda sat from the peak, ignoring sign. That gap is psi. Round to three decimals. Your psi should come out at 0.001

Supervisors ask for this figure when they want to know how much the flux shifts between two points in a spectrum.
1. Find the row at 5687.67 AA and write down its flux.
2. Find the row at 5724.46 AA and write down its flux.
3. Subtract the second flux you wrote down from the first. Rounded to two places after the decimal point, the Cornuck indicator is -0.13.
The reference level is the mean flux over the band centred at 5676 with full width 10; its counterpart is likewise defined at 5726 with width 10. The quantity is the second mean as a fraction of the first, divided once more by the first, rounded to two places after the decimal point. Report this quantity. 1.41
